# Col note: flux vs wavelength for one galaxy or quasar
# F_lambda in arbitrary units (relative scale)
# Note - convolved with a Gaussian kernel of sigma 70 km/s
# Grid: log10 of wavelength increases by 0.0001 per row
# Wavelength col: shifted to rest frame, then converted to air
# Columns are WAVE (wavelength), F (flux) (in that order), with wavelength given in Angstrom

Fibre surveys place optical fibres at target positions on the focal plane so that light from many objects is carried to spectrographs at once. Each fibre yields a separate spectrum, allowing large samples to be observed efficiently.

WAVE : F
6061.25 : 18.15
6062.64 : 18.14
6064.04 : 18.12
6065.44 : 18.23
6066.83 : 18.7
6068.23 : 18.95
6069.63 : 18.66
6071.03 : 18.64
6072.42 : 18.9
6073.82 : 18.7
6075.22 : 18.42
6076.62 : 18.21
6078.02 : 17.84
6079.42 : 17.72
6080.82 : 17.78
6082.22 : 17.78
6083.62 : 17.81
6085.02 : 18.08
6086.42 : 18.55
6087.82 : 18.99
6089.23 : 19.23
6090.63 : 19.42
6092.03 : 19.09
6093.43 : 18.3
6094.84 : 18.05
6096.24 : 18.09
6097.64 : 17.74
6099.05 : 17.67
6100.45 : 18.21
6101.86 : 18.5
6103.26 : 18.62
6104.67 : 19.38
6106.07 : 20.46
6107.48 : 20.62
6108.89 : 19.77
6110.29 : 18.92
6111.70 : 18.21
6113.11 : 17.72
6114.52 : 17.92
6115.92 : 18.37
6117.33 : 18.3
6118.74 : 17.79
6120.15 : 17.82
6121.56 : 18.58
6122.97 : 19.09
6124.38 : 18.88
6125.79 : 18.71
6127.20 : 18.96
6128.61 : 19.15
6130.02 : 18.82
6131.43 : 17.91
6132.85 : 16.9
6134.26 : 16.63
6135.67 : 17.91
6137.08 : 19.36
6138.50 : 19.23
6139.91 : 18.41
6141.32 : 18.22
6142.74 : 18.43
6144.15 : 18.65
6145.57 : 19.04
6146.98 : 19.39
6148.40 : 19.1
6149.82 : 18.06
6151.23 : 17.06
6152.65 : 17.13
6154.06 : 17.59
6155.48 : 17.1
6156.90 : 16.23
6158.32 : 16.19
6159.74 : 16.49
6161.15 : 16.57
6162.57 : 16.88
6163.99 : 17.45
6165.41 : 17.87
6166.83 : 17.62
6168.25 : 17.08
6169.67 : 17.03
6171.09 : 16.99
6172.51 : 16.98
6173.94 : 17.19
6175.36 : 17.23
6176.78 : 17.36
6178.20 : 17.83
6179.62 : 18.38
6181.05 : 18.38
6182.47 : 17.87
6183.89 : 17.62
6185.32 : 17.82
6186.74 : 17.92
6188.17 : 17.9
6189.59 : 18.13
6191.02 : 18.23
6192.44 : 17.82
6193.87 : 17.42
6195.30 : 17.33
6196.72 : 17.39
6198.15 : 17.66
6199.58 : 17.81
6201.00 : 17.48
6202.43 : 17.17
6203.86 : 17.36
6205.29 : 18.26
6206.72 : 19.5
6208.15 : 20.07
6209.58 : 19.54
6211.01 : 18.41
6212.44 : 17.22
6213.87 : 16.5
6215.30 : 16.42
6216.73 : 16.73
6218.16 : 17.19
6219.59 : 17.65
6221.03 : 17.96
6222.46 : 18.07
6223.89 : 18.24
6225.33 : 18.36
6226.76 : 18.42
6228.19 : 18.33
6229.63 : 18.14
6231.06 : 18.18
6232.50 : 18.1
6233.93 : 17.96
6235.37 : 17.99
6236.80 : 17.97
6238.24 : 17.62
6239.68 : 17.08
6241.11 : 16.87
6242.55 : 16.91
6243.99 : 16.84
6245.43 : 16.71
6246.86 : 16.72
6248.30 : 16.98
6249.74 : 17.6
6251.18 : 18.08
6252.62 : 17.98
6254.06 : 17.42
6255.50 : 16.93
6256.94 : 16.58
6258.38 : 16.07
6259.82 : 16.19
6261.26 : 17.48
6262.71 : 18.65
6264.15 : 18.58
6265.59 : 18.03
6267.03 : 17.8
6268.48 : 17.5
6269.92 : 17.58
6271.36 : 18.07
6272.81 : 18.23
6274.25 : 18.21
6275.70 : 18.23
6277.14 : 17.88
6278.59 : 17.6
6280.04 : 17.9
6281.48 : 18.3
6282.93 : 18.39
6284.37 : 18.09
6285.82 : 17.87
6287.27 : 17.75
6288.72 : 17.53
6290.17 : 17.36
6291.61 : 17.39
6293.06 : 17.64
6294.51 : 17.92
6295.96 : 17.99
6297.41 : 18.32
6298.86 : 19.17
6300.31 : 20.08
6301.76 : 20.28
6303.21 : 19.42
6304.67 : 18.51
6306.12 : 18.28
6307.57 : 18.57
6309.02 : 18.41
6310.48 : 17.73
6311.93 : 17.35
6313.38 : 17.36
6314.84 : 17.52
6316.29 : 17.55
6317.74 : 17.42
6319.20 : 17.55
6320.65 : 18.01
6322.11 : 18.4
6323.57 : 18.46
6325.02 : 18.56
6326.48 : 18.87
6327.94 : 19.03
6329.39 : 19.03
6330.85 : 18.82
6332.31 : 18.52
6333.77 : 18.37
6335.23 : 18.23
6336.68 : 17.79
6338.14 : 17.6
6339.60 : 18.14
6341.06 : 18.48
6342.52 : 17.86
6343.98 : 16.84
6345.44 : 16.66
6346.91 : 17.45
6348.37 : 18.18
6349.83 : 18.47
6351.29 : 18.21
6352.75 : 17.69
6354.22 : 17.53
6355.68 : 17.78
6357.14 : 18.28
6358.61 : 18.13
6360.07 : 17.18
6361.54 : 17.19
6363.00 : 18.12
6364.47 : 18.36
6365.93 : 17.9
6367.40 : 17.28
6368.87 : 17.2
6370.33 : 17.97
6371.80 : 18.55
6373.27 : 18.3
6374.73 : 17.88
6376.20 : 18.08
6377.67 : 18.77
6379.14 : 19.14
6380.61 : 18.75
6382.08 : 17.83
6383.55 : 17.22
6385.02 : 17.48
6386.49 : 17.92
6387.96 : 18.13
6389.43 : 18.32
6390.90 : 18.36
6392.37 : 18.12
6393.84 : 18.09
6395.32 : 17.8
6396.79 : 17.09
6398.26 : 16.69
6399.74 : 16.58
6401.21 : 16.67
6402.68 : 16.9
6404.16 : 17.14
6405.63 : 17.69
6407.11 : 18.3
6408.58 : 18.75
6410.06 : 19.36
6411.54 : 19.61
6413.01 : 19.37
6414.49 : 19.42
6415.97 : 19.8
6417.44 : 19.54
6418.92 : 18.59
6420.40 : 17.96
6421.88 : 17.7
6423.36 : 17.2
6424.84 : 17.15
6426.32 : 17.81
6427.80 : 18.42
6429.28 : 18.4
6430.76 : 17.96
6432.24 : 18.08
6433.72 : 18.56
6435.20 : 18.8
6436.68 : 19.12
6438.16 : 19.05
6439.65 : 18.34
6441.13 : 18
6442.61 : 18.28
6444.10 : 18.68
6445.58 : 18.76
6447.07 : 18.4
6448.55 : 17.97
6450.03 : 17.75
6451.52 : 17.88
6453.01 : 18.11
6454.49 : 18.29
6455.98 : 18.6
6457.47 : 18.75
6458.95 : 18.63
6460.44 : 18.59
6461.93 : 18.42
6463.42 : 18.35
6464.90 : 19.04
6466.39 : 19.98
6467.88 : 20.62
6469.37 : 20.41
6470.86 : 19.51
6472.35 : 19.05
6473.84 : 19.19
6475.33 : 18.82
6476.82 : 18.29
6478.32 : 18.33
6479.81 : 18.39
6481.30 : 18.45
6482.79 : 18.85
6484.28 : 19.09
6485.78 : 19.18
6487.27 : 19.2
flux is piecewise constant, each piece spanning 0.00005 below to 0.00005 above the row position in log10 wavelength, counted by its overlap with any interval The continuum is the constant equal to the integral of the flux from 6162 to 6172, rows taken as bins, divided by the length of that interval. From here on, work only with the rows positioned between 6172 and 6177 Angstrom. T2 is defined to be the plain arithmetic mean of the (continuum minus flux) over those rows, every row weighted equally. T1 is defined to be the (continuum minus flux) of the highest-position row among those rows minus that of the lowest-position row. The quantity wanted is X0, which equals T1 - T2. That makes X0 -0.47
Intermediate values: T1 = -0.4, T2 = 0.1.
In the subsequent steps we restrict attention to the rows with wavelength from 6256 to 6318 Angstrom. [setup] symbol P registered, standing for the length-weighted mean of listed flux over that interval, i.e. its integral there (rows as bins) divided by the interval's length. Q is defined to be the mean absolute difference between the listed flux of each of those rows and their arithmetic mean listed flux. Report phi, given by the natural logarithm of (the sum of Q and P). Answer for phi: 2.920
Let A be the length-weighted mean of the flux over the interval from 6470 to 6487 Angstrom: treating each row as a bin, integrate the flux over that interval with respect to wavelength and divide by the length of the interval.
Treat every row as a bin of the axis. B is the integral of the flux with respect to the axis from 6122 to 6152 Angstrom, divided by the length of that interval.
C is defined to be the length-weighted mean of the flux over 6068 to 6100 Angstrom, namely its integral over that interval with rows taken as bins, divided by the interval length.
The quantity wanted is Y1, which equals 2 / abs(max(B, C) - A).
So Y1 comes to 5.21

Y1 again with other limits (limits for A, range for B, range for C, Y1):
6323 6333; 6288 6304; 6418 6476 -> 9.17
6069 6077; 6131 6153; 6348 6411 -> 5.31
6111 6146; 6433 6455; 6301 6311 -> 4.99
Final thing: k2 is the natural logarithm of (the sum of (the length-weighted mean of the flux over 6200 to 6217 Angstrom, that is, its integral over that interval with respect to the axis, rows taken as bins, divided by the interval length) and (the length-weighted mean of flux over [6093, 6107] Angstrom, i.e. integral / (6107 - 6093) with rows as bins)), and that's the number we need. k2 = 3.60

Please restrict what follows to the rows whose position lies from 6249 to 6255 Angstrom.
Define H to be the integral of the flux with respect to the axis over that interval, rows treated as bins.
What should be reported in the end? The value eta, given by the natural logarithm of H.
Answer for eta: 4.7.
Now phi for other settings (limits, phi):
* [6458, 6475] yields 2.990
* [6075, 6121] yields 2.948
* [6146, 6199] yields 2.894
